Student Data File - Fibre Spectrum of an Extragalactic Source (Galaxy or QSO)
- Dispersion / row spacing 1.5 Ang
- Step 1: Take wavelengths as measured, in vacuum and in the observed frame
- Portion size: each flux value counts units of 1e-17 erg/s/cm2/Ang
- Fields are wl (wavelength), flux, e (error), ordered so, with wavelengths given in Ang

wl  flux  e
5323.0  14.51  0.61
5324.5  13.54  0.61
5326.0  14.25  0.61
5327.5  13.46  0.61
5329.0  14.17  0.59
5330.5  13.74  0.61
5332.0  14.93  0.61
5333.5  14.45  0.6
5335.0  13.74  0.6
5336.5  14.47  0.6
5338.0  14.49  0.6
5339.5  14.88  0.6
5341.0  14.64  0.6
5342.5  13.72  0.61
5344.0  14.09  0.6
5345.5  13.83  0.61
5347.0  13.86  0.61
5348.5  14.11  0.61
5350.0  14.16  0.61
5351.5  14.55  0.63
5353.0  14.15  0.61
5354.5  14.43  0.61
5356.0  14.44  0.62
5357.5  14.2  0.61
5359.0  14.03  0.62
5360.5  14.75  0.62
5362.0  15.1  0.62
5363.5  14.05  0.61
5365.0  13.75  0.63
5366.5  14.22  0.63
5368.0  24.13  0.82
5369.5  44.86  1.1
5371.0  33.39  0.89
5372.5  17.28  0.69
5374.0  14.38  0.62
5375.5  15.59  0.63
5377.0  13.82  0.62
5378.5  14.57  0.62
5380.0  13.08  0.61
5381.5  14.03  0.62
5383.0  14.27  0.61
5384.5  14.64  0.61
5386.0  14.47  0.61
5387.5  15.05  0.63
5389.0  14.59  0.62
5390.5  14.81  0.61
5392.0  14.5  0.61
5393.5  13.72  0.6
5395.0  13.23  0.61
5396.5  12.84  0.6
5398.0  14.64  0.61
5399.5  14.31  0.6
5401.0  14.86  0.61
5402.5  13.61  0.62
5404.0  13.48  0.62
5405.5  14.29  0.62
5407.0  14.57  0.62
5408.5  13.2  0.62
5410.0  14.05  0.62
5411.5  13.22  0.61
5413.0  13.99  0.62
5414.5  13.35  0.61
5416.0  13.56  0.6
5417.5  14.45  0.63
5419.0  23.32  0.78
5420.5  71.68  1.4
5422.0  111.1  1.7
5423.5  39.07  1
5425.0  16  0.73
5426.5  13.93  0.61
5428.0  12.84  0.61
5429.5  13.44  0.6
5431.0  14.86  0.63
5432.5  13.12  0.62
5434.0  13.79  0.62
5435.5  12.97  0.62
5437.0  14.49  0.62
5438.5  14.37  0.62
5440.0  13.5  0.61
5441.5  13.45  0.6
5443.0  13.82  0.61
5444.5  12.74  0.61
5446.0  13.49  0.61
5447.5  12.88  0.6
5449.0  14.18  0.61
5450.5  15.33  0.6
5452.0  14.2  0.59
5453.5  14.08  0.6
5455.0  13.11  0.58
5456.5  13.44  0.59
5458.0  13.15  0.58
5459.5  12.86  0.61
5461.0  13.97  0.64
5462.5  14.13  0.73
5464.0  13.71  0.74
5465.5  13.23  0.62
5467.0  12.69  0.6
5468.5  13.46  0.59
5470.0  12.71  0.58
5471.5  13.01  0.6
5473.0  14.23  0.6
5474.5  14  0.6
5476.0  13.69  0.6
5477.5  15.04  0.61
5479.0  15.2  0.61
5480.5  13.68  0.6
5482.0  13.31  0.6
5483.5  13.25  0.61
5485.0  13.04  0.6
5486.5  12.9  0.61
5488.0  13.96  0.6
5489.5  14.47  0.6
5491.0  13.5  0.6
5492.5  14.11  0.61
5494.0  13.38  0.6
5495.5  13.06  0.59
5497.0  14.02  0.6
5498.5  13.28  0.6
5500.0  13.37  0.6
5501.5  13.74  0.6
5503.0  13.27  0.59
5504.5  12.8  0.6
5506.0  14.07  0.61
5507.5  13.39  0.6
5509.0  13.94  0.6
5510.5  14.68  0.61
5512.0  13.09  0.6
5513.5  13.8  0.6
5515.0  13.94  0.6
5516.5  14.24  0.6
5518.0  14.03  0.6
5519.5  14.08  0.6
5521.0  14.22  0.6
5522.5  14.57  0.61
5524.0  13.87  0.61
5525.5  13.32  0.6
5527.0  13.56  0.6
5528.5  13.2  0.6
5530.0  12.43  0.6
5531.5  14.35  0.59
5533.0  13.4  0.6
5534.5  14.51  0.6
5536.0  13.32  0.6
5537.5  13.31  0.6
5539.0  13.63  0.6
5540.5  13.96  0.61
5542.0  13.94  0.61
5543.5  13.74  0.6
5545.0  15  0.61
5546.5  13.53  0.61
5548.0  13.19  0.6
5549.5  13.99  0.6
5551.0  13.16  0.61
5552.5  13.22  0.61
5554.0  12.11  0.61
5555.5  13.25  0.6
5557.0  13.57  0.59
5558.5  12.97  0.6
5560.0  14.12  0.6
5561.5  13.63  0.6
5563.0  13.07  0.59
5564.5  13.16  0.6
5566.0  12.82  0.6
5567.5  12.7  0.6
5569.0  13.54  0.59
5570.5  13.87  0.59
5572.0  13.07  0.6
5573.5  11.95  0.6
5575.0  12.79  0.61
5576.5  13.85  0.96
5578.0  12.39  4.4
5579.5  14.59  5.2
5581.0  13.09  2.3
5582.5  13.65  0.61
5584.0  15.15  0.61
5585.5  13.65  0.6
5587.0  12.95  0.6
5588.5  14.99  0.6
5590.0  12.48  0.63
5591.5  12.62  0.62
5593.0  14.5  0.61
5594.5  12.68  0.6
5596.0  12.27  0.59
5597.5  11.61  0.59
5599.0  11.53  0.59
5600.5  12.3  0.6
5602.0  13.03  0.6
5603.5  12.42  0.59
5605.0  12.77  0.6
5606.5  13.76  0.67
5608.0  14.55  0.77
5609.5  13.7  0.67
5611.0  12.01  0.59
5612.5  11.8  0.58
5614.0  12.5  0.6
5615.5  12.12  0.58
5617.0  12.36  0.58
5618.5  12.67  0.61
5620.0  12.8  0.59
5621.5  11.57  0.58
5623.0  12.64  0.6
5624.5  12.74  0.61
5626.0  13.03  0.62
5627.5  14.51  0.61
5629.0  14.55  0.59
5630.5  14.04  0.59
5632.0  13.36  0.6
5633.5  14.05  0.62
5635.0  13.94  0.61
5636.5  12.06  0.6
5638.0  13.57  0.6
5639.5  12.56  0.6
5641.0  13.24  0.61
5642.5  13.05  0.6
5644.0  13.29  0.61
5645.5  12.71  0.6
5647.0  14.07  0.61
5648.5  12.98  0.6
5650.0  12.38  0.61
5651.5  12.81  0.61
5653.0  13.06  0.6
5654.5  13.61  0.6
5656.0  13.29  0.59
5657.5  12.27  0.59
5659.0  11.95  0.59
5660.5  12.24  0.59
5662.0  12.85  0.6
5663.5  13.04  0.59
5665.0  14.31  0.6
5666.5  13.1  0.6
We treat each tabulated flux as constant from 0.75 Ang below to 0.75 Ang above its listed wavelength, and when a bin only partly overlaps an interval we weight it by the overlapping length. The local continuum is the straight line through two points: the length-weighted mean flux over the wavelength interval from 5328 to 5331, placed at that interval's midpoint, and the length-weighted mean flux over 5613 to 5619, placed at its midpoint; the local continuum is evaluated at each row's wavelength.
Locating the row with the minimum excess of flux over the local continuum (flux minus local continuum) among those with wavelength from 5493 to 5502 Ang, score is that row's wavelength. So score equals 5495.5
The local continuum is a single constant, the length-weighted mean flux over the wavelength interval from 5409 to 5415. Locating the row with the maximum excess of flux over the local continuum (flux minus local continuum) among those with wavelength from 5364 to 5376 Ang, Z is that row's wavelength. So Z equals 5369.5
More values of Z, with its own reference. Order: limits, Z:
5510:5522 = 5510.5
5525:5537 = 5534.5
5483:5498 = 5489.5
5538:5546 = 5545.0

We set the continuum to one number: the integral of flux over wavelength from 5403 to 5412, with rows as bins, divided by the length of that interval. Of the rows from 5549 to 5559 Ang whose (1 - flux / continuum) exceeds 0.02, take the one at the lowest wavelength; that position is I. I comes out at 5551.0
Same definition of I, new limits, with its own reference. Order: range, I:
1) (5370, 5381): 5380.0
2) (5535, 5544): 5536.0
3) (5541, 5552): 5546.5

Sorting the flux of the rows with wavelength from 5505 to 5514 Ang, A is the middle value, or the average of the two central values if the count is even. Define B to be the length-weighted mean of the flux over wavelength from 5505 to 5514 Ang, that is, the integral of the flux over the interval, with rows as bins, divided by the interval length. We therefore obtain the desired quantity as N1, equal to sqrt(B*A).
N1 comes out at 13.8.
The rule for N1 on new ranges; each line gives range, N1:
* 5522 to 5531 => 13.5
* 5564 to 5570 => 13.0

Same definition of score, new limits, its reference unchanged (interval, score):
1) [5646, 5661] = 5659.0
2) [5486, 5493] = 5486.5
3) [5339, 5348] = 5342.5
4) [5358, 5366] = 5365.0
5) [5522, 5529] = 5528.5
